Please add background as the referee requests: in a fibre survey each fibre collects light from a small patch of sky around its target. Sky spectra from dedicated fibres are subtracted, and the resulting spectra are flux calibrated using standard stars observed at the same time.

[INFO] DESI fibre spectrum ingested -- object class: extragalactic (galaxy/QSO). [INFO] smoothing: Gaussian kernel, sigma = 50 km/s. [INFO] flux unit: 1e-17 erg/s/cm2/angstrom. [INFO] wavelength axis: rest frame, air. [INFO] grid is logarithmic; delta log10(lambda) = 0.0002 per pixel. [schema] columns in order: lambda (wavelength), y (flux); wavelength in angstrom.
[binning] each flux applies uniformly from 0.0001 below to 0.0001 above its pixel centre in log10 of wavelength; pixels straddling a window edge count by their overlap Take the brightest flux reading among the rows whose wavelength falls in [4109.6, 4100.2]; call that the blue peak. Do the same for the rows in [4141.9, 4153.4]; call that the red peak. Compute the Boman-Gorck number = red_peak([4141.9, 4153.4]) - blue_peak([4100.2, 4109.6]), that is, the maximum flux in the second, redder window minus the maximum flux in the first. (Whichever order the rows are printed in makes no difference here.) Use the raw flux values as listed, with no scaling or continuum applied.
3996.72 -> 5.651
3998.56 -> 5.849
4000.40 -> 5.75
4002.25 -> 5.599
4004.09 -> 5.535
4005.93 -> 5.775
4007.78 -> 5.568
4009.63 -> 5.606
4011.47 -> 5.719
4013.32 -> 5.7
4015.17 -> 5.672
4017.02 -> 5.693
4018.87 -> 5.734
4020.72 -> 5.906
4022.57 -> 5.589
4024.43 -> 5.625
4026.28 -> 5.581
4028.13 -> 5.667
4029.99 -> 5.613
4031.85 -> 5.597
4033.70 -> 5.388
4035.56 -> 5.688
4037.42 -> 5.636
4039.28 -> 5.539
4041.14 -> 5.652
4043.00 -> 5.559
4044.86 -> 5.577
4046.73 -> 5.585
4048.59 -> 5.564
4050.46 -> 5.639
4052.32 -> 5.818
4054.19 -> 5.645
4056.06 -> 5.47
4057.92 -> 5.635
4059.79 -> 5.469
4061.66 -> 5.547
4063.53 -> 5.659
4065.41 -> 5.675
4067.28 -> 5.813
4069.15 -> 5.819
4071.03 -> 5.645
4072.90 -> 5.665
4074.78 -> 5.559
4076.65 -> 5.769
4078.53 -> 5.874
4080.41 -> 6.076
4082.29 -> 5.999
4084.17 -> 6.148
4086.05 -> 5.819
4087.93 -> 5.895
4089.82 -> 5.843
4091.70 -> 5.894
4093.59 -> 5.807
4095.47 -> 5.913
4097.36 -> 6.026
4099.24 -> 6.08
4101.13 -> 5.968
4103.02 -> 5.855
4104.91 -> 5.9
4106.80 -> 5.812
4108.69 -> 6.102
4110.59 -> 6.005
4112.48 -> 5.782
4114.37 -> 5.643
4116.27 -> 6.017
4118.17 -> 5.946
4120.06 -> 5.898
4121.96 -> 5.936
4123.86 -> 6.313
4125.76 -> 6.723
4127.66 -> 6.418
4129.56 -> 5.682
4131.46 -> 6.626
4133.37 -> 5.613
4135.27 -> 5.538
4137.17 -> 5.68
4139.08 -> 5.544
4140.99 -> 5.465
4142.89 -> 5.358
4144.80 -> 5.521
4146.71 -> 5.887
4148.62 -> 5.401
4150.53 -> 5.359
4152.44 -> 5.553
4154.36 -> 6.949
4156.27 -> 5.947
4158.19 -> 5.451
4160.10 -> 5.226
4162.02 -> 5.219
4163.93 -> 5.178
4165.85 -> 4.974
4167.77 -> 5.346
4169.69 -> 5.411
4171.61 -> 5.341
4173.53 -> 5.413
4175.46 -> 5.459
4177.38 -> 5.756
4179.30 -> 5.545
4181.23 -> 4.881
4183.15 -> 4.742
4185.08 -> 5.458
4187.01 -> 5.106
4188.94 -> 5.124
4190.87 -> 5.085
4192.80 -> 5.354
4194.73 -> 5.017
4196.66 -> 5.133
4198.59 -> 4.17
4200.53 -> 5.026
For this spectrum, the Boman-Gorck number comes -0.2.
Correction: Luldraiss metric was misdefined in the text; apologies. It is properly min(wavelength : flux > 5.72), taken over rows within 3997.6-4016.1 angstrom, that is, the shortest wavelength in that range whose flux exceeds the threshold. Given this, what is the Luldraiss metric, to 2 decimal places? 3998.56 angstrom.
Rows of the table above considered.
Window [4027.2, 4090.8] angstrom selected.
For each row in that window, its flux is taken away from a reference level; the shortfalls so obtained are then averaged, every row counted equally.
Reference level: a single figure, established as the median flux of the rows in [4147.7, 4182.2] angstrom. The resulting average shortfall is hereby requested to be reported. -0.29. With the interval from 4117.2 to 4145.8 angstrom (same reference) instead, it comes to -0.48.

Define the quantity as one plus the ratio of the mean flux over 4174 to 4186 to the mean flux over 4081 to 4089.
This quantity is 1.890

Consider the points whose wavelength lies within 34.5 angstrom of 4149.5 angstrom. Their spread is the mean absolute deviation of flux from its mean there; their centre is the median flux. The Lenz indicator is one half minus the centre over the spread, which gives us -14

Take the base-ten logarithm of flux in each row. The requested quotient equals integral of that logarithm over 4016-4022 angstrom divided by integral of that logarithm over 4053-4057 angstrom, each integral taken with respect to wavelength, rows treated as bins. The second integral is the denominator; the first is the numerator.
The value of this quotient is 1.5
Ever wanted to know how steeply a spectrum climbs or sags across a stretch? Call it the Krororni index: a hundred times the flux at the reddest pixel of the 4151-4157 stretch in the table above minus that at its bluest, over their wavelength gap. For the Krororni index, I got 10.3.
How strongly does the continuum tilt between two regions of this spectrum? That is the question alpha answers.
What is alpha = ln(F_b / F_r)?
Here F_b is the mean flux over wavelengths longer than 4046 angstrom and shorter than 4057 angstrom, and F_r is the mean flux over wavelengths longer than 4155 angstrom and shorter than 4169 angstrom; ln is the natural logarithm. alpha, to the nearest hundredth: 0.05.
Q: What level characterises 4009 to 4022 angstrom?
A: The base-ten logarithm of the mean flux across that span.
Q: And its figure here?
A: 0.757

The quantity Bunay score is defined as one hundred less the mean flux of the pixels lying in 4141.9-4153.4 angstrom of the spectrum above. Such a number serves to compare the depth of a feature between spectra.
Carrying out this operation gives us 94.49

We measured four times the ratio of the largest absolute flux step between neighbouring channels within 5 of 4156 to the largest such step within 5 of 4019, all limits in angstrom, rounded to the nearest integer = 18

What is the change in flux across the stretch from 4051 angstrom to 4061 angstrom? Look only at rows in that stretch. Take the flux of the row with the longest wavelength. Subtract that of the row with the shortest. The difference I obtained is -0.35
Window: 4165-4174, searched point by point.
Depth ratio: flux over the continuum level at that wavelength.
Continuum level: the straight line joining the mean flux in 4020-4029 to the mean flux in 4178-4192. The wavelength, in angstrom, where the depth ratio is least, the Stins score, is 4165.85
